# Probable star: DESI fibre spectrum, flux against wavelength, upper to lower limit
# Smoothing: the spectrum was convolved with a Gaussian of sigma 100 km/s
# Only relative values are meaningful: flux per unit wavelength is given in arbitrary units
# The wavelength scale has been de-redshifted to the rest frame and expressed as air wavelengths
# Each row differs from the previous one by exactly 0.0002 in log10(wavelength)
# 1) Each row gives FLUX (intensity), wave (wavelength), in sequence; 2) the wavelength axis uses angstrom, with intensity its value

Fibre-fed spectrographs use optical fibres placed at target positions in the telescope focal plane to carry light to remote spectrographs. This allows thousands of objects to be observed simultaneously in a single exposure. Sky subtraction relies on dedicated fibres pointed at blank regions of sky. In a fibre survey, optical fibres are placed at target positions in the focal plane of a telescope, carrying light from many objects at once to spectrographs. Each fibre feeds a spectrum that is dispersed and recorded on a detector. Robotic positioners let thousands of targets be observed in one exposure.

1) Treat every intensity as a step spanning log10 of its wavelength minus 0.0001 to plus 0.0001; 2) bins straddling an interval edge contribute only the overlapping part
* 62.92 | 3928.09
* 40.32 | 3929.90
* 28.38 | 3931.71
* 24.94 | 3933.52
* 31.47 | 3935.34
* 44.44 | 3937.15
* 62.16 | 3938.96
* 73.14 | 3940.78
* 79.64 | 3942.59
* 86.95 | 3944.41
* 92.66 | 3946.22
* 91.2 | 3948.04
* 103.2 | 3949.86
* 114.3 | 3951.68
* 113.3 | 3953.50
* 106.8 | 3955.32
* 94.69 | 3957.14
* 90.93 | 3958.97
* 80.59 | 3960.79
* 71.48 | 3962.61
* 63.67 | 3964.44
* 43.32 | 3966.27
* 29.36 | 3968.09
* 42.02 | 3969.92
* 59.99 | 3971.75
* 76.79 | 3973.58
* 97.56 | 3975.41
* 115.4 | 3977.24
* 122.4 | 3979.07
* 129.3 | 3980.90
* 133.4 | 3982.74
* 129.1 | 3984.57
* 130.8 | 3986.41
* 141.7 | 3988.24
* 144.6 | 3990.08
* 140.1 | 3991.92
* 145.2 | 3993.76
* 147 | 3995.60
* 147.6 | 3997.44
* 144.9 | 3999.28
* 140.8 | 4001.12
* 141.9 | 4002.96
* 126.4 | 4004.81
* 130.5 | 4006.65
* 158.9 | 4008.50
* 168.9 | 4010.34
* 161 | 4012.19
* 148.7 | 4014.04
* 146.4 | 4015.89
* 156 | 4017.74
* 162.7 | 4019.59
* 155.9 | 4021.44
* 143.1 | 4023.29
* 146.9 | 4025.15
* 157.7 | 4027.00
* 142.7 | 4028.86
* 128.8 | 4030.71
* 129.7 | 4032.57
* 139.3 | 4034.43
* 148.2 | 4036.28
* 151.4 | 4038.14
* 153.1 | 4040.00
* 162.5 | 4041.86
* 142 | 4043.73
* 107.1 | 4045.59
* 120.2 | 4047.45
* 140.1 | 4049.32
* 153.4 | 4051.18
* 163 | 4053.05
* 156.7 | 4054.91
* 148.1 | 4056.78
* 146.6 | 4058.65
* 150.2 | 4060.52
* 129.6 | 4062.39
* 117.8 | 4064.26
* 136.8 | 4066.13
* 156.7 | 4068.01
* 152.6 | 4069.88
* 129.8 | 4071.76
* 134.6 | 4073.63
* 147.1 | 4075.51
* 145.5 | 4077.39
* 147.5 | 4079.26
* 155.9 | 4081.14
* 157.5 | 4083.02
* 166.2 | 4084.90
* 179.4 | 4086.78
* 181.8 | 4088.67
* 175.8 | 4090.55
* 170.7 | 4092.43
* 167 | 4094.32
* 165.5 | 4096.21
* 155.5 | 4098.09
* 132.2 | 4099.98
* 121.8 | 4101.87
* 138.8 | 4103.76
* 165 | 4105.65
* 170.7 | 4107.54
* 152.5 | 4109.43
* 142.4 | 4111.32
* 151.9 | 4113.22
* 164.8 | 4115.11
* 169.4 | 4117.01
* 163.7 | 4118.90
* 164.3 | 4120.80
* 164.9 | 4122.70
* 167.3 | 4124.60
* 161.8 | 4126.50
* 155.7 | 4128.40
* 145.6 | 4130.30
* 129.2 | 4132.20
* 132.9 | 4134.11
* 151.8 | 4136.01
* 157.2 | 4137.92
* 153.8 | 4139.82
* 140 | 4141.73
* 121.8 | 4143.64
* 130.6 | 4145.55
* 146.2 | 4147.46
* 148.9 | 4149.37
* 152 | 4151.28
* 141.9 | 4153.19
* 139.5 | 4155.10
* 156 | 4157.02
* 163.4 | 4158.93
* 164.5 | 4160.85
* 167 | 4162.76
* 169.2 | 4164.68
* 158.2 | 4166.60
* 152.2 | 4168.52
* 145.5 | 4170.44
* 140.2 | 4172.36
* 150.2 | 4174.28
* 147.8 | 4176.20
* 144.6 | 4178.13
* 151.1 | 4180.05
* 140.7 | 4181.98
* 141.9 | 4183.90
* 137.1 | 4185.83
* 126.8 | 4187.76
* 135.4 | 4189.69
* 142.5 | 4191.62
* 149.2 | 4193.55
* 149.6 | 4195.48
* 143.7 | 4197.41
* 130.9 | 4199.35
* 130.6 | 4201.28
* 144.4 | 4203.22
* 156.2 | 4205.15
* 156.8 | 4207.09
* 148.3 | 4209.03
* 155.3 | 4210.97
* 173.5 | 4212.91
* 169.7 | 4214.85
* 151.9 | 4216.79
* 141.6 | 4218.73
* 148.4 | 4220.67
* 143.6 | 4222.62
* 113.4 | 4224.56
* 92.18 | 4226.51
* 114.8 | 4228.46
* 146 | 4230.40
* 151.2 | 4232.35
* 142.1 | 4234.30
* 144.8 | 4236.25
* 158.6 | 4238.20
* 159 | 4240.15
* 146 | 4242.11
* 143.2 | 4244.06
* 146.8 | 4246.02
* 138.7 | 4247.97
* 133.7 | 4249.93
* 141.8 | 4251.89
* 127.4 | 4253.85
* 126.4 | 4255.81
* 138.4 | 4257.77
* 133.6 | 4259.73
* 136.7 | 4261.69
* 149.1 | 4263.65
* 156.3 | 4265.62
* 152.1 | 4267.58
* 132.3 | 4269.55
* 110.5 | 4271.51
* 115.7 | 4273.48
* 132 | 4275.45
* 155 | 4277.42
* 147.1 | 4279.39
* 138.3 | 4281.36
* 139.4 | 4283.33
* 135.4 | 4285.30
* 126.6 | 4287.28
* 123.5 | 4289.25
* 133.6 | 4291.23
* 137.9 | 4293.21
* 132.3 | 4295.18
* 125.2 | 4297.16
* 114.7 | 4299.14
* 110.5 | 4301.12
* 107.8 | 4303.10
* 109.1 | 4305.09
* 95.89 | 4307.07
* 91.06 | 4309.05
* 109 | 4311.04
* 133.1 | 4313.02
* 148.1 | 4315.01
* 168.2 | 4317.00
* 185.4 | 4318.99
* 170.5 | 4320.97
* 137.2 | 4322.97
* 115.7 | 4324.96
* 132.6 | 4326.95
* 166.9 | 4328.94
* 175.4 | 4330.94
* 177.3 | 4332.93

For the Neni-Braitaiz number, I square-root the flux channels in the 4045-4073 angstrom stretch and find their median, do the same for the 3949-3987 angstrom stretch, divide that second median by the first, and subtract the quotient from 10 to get 9.18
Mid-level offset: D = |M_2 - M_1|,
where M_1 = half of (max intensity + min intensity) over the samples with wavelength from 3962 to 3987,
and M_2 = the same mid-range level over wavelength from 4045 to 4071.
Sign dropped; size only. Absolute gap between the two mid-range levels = 54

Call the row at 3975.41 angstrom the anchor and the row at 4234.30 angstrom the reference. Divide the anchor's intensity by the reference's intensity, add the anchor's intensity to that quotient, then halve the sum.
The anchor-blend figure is 49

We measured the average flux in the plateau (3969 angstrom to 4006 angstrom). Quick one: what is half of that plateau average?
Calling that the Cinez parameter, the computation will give 61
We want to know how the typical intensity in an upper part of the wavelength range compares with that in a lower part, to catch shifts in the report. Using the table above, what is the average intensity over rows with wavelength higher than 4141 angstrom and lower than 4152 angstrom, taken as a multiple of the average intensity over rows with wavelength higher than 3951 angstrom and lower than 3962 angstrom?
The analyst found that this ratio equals 1.4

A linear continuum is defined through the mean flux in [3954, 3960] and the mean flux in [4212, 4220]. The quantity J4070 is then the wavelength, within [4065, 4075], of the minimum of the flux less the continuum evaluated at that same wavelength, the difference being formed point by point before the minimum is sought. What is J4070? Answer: 4071.76 angstrom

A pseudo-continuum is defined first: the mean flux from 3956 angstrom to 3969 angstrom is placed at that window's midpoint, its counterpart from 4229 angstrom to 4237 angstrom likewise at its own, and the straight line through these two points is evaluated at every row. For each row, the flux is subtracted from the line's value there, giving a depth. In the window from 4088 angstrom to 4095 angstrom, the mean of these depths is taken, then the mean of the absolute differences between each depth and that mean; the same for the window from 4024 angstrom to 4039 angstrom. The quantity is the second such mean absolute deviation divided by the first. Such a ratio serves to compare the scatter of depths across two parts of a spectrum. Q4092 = 1.46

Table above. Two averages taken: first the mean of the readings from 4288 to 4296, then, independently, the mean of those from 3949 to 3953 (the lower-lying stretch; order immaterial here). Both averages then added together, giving 241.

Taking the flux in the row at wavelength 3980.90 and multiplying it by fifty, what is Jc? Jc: 6465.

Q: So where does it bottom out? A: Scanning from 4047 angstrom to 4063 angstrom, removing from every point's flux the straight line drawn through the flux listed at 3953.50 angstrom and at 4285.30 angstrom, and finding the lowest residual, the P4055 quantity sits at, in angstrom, 4047.45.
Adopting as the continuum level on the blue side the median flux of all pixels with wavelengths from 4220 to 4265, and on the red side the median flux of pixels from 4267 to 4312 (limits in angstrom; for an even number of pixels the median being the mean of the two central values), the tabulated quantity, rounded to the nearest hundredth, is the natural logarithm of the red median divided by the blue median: -0.12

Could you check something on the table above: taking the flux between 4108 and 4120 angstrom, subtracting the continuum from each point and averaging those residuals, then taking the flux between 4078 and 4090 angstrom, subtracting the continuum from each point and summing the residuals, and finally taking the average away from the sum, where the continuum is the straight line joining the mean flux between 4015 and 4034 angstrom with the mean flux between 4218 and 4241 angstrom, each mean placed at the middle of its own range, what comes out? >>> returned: 108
